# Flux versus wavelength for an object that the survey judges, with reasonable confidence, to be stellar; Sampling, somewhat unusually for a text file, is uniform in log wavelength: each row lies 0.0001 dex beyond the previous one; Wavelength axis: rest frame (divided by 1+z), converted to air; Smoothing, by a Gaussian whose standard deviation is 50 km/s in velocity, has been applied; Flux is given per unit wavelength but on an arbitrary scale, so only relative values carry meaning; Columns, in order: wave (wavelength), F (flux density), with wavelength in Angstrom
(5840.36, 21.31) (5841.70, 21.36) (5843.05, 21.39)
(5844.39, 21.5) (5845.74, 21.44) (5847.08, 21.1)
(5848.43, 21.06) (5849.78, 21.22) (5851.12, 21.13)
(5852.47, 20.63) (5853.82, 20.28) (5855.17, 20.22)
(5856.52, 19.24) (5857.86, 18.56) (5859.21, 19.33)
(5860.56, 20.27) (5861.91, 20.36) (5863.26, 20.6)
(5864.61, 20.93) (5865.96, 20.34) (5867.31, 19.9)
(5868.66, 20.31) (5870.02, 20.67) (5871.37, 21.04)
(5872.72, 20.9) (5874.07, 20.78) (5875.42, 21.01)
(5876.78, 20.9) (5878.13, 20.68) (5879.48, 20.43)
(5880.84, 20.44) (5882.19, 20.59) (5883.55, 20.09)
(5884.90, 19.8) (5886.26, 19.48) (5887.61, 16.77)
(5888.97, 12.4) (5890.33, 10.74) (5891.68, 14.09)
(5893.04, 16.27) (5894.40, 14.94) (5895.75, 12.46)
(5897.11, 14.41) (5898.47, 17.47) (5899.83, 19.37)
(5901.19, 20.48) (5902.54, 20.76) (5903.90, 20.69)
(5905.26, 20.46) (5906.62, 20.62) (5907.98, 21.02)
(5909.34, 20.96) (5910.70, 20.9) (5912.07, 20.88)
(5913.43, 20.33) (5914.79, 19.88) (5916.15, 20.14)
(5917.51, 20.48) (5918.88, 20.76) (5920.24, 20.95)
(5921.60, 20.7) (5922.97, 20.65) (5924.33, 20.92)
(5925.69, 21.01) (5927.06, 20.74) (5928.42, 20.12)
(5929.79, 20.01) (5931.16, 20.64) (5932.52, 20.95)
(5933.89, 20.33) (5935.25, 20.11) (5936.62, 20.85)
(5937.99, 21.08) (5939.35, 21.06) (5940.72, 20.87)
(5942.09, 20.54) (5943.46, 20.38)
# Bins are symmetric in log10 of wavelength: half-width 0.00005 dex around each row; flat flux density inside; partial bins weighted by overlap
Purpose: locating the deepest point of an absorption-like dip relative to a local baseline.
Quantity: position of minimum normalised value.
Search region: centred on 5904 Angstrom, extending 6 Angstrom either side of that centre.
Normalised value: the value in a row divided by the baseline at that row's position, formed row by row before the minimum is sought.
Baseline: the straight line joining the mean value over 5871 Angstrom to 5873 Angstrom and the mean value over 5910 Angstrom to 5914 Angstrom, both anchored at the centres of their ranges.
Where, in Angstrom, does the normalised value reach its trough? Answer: 5898.47 Angstrom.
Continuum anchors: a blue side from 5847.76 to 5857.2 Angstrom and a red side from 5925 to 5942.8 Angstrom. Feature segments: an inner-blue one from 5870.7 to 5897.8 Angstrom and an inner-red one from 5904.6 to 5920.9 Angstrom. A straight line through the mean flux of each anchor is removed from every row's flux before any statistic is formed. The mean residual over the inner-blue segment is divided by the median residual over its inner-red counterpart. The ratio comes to -35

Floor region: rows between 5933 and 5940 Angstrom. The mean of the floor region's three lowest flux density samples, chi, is 20.4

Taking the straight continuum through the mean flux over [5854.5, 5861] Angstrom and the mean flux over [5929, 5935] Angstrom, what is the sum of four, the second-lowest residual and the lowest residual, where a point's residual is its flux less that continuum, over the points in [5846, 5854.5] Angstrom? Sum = 6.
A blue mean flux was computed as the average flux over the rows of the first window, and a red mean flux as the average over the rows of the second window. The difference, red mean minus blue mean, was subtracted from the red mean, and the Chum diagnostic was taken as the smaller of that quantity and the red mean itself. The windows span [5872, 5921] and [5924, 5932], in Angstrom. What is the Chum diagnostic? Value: 19.0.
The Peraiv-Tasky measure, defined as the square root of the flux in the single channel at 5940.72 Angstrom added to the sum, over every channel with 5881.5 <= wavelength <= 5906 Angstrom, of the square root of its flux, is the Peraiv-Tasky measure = 79.1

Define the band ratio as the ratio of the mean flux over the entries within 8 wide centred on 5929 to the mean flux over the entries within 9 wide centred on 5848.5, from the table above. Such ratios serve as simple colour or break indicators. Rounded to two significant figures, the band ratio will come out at 0.97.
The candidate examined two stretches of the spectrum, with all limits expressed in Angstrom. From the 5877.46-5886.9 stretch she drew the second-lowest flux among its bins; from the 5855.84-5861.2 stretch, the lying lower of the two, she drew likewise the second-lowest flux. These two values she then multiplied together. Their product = 381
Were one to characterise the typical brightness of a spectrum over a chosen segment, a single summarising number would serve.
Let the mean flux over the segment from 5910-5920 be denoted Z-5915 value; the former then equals 20.5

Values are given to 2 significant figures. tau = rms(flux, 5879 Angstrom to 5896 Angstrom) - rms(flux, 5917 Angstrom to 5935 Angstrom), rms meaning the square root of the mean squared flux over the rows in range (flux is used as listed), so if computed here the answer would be -3.5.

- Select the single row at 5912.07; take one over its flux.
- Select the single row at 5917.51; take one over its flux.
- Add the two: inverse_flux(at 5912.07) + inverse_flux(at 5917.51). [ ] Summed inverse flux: 0.097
